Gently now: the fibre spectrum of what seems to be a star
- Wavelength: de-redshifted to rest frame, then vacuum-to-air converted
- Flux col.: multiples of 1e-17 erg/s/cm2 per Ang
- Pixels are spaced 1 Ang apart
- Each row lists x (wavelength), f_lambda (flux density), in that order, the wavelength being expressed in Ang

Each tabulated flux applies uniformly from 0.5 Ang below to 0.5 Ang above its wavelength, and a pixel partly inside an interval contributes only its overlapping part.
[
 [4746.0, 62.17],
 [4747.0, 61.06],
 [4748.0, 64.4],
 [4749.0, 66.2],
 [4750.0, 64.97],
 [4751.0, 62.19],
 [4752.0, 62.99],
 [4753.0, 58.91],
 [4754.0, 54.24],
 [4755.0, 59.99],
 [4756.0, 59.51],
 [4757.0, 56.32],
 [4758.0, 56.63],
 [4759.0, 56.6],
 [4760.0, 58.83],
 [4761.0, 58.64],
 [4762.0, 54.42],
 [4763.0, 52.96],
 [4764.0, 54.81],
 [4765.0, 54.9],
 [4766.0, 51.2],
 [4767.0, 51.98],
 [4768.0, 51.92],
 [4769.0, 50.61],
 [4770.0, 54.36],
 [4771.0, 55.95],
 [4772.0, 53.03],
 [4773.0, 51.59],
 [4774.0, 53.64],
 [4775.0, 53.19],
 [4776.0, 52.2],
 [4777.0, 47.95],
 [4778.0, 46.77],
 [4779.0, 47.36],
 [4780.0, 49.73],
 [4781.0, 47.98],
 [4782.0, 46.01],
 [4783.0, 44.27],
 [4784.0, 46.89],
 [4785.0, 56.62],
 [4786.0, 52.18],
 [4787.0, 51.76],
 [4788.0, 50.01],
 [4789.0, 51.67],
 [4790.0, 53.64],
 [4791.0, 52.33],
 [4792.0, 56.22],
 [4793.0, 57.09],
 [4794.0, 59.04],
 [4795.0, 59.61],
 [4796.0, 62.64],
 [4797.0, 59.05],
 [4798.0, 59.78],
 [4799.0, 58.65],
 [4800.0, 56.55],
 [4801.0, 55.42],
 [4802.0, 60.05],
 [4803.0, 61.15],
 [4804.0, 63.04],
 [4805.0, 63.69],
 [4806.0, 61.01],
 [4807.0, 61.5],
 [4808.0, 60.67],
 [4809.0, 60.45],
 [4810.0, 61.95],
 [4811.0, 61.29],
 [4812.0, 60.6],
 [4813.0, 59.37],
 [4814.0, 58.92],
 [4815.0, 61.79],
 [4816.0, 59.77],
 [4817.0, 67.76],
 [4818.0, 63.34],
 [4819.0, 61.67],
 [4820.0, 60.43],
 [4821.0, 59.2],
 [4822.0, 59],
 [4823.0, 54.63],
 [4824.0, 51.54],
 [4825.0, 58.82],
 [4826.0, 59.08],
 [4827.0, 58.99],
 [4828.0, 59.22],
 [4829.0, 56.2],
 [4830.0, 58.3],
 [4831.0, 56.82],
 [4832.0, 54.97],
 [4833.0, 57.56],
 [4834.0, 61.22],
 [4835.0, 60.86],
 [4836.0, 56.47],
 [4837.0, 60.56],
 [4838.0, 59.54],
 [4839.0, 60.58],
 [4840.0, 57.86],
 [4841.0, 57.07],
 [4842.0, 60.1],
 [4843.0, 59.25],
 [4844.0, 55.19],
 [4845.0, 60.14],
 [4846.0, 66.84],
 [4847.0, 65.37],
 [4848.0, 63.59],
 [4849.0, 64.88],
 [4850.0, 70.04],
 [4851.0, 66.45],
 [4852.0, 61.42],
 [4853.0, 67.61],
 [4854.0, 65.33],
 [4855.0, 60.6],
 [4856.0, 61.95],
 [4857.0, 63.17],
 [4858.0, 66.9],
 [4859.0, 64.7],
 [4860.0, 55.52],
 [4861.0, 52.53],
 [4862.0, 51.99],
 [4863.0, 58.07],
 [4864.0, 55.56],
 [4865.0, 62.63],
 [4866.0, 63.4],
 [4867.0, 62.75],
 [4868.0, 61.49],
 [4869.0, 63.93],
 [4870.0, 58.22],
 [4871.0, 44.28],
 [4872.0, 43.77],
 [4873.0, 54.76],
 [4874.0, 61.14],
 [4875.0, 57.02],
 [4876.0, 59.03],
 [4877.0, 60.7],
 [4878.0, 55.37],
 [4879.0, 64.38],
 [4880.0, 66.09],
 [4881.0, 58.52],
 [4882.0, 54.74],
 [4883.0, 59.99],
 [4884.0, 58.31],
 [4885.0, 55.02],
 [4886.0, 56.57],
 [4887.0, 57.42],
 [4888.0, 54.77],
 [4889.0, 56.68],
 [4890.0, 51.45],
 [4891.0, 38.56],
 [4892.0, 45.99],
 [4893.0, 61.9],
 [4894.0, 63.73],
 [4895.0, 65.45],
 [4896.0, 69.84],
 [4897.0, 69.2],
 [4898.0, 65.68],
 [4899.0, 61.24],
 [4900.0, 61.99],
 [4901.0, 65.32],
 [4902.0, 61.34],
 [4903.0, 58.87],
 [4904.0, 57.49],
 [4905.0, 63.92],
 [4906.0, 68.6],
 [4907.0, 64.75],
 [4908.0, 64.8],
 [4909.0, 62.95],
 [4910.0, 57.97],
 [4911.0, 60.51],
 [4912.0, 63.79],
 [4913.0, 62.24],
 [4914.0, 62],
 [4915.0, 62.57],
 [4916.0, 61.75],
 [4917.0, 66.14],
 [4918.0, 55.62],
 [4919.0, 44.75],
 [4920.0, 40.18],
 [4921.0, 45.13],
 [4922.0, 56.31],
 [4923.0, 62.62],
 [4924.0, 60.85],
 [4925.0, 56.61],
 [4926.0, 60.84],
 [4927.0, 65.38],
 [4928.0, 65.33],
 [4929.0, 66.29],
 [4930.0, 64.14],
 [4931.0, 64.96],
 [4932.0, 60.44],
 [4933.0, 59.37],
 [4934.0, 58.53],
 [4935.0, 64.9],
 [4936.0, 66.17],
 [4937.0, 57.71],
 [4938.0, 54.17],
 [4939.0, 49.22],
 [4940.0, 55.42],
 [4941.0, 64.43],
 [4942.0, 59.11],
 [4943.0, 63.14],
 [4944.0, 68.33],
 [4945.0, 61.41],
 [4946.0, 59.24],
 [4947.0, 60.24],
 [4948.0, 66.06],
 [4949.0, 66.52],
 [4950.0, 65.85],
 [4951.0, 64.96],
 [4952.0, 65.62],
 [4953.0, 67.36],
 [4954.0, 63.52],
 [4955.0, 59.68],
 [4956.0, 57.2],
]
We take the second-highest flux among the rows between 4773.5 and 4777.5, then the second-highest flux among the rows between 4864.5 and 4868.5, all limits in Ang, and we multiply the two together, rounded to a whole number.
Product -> 3338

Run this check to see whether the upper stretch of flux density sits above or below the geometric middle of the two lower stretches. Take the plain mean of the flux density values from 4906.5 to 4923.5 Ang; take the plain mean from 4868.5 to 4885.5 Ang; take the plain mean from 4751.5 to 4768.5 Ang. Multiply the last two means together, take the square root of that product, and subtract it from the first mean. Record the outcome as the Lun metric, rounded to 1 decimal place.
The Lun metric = 1.7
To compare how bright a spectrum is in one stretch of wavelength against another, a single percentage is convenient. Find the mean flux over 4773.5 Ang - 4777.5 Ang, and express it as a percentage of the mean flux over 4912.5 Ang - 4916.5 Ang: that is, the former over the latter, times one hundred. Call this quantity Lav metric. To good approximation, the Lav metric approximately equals 83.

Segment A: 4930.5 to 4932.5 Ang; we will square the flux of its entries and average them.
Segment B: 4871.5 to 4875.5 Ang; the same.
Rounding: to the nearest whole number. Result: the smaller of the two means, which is 2976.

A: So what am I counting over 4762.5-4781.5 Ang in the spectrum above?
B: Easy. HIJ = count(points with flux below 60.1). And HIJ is 19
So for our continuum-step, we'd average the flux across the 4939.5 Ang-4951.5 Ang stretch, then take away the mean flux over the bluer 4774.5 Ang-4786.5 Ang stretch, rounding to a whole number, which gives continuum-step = 14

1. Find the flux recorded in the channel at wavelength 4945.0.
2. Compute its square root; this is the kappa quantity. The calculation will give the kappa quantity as 7.84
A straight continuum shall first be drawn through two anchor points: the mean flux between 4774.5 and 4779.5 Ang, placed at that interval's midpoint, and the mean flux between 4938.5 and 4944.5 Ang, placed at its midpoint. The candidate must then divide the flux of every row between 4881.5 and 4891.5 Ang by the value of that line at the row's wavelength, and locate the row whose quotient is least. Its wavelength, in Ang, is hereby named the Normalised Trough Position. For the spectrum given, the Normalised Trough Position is 4891.0 Ang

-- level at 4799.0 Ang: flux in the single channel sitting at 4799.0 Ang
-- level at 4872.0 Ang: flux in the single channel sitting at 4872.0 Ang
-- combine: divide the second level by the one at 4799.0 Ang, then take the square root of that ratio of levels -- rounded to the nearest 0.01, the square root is 0.86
